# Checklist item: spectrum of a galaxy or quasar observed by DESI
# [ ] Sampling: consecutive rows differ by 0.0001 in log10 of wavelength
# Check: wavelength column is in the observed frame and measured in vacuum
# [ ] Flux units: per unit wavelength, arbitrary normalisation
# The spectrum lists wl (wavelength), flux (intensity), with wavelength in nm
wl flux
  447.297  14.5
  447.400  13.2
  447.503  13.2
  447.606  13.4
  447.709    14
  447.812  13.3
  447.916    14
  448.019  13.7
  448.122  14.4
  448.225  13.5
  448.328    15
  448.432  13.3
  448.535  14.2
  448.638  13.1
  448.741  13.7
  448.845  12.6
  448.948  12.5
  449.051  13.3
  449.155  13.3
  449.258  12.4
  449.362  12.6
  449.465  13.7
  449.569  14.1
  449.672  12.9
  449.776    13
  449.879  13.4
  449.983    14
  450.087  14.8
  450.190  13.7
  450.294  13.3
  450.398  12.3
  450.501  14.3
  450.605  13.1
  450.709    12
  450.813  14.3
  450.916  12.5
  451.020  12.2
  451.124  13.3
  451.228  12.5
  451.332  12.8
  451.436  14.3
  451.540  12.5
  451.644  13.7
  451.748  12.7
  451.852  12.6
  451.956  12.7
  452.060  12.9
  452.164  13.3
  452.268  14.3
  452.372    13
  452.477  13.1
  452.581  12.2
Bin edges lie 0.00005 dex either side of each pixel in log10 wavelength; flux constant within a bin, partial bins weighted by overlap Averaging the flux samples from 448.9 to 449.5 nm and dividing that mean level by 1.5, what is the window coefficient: 8.64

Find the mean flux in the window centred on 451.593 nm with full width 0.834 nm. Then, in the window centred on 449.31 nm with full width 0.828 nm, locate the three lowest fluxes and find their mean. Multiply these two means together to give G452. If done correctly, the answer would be 162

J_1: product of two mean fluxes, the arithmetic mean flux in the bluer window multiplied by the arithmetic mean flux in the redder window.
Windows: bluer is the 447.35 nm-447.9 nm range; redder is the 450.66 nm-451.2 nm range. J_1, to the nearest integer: 173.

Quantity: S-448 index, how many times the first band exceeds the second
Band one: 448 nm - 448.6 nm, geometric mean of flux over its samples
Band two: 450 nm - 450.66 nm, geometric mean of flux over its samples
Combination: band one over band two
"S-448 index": 1.03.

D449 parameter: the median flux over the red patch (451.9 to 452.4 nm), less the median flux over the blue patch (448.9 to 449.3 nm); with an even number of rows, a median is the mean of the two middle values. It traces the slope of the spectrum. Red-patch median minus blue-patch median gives 0.1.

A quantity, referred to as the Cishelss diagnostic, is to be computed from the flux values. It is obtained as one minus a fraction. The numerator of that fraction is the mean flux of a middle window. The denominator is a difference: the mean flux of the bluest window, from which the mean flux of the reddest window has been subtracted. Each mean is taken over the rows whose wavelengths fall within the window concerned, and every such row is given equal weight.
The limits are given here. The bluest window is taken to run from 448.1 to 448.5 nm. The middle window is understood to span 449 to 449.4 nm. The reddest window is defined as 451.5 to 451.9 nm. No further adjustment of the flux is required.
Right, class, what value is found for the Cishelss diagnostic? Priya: -10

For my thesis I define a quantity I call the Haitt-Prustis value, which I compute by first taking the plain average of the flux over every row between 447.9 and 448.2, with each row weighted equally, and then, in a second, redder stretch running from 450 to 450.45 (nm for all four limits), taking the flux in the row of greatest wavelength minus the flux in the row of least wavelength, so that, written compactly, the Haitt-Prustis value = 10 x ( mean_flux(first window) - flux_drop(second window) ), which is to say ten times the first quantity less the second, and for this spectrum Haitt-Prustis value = 165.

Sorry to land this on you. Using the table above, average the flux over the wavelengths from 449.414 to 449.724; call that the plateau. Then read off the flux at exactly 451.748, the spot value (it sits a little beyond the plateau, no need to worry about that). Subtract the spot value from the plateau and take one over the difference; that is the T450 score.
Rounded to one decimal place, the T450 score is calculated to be 1.2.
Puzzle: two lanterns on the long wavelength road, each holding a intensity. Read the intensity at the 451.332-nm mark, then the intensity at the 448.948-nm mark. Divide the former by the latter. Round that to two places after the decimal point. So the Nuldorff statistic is 1.02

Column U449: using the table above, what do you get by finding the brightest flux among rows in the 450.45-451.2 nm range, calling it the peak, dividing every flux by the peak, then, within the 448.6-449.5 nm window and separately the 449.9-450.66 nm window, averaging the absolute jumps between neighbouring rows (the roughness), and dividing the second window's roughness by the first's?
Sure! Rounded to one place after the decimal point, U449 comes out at 1.8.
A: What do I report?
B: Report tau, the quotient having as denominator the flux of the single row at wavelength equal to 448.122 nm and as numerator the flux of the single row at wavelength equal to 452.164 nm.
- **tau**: 0.92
